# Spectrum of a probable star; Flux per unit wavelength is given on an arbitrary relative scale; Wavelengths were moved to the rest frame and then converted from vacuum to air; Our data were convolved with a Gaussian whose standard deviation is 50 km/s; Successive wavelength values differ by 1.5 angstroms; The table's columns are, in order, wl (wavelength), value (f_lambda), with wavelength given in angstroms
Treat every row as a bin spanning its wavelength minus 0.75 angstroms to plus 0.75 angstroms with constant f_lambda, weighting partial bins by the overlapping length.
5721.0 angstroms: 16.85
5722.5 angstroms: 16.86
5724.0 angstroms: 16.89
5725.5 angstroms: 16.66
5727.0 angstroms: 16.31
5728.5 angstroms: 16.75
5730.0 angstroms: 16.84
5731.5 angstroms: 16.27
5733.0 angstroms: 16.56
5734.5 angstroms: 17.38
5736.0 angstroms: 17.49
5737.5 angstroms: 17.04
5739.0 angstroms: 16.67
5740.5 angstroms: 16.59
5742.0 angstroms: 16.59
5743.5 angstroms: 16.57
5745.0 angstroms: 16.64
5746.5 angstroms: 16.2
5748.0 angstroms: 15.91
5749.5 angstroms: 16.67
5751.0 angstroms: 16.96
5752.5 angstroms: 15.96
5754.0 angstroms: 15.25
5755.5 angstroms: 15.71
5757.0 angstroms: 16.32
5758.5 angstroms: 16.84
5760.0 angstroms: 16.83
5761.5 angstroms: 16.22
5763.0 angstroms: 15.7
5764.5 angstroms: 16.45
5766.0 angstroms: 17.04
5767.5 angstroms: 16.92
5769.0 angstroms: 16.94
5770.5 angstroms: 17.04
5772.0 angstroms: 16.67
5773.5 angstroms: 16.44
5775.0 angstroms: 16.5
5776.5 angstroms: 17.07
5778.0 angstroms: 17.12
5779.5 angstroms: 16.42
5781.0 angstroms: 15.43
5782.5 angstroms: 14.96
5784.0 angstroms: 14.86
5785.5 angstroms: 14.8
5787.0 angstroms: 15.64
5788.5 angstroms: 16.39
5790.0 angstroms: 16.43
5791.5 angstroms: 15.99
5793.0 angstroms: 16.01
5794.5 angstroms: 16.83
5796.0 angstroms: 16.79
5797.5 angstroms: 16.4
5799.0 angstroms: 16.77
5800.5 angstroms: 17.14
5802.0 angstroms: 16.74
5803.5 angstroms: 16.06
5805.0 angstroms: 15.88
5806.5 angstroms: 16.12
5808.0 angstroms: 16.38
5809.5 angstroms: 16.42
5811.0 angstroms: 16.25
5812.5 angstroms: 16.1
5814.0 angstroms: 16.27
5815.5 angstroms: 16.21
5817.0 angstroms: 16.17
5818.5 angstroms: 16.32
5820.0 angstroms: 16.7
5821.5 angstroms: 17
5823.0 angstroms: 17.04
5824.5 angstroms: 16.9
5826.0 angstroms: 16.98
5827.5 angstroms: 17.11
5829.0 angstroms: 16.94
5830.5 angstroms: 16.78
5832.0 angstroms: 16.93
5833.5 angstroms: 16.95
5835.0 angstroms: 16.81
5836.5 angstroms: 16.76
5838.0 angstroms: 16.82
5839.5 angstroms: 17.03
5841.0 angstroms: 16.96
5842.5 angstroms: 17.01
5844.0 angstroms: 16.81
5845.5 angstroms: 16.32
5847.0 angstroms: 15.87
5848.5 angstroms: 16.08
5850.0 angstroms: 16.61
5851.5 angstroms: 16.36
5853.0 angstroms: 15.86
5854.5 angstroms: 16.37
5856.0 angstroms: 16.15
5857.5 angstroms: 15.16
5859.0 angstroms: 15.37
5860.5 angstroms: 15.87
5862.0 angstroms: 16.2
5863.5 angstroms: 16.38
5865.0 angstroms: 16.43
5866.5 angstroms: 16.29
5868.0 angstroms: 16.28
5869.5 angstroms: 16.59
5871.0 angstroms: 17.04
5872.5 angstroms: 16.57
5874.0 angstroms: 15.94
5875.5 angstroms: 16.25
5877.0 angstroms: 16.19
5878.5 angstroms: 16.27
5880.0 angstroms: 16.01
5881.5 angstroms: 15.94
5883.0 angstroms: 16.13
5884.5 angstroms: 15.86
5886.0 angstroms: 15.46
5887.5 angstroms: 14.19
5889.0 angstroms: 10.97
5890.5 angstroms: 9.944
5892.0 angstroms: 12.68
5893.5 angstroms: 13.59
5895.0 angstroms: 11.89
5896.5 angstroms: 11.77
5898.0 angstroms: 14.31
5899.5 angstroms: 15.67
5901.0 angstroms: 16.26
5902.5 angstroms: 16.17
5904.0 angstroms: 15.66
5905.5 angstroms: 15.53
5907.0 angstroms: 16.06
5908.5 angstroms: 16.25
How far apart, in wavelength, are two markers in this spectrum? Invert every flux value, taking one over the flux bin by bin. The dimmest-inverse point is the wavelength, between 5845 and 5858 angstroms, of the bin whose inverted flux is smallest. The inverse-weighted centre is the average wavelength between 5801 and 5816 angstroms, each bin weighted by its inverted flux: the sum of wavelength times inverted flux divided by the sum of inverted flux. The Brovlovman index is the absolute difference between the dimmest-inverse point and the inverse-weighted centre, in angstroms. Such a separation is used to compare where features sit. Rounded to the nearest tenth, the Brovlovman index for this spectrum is 41.2 angstroms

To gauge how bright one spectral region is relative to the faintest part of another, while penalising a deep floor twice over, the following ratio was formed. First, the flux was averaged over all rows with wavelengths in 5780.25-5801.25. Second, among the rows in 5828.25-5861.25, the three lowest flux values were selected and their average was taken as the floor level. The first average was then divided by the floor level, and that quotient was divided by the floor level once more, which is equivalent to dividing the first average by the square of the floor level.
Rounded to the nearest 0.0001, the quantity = 0.0670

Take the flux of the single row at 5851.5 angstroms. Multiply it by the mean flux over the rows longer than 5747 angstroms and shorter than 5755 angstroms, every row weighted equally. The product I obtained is 264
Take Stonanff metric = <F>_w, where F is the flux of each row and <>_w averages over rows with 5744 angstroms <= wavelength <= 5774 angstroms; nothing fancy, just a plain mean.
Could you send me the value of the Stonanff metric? 16.4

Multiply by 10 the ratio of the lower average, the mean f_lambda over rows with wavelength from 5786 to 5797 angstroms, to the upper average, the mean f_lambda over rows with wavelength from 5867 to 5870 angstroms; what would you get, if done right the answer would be 9.9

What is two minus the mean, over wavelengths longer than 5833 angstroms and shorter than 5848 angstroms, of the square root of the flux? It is -2.09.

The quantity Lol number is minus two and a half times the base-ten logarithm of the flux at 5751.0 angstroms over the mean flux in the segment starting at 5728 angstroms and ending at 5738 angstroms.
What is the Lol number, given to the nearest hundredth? 0.00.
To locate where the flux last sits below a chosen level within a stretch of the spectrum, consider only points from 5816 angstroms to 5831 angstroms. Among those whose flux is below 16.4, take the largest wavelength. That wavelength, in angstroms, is 5818.5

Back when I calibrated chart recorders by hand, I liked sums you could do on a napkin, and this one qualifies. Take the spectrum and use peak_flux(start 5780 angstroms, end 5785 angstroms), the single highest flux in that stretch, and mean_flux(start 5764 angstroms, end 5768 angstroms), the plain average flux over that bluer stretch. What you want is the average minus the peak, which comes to 1.4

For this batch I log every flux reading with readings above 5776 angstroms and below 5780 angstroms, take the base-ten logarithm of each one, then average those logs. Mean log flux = 1.23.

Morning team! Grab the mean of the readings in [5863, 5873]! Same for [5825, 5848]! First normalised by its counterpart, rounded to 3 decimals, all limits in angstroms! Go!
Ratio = 0.983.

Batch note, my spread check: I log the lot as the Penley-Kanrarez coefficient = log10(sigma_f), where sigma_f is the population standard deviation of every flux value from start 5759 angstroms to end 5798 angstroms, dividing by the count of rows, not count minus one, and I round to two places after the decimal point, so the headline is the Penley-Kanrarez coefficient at -0.17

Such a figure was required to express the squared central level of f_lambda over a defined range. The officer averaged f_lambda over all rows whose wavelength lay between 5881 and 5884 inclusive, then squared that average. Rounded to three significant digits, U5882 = 257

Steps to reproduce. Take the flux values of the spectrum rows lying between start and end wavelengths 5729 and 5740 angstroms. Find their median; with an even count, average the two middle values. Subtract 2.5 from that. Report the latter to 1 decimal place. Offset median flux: 14.3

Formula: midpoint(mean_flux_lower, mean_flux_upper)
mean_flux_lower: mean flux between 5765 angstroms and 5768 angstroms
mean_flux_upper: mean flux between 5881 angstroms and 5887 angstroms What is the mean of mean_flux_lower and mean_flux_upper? 16.4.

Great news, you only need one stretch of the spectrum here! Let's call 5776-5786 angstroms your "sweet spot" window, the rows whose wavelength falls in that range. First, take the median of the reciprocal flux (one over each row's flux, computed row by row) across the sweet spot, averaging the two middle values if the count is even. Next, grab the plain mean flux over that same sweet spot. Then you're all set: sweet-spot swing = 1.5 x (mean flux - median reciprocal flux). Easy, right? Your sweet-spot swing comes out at 23.6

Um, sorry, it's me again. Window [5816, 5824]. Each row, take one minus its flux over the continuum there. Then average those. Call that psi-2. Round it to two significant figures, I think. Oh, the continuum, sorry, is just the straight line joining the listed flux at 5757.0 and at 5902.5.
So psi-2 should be -0.024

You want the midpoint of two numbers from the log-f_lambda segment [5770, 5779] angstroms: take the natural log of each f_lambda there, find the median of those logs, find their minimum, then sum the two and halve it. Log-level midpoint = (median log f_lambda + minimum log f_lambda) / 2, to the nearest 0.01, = 2.81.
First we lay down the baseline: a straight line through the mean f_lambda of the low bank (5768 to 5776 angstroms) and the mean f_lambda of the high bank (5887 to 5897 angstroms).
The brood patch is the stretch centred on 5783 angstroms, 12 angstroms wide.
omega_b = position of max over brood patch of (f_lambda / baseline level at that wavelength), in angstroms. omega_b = 5778.0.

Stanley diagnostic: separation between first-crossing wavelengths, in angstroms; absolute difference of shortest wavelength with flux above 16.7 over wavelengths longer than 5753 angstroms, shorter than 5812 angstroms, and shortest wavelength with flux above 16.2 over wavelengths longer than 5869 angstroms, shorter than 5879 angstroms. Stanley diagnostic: 111.0 angstroms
